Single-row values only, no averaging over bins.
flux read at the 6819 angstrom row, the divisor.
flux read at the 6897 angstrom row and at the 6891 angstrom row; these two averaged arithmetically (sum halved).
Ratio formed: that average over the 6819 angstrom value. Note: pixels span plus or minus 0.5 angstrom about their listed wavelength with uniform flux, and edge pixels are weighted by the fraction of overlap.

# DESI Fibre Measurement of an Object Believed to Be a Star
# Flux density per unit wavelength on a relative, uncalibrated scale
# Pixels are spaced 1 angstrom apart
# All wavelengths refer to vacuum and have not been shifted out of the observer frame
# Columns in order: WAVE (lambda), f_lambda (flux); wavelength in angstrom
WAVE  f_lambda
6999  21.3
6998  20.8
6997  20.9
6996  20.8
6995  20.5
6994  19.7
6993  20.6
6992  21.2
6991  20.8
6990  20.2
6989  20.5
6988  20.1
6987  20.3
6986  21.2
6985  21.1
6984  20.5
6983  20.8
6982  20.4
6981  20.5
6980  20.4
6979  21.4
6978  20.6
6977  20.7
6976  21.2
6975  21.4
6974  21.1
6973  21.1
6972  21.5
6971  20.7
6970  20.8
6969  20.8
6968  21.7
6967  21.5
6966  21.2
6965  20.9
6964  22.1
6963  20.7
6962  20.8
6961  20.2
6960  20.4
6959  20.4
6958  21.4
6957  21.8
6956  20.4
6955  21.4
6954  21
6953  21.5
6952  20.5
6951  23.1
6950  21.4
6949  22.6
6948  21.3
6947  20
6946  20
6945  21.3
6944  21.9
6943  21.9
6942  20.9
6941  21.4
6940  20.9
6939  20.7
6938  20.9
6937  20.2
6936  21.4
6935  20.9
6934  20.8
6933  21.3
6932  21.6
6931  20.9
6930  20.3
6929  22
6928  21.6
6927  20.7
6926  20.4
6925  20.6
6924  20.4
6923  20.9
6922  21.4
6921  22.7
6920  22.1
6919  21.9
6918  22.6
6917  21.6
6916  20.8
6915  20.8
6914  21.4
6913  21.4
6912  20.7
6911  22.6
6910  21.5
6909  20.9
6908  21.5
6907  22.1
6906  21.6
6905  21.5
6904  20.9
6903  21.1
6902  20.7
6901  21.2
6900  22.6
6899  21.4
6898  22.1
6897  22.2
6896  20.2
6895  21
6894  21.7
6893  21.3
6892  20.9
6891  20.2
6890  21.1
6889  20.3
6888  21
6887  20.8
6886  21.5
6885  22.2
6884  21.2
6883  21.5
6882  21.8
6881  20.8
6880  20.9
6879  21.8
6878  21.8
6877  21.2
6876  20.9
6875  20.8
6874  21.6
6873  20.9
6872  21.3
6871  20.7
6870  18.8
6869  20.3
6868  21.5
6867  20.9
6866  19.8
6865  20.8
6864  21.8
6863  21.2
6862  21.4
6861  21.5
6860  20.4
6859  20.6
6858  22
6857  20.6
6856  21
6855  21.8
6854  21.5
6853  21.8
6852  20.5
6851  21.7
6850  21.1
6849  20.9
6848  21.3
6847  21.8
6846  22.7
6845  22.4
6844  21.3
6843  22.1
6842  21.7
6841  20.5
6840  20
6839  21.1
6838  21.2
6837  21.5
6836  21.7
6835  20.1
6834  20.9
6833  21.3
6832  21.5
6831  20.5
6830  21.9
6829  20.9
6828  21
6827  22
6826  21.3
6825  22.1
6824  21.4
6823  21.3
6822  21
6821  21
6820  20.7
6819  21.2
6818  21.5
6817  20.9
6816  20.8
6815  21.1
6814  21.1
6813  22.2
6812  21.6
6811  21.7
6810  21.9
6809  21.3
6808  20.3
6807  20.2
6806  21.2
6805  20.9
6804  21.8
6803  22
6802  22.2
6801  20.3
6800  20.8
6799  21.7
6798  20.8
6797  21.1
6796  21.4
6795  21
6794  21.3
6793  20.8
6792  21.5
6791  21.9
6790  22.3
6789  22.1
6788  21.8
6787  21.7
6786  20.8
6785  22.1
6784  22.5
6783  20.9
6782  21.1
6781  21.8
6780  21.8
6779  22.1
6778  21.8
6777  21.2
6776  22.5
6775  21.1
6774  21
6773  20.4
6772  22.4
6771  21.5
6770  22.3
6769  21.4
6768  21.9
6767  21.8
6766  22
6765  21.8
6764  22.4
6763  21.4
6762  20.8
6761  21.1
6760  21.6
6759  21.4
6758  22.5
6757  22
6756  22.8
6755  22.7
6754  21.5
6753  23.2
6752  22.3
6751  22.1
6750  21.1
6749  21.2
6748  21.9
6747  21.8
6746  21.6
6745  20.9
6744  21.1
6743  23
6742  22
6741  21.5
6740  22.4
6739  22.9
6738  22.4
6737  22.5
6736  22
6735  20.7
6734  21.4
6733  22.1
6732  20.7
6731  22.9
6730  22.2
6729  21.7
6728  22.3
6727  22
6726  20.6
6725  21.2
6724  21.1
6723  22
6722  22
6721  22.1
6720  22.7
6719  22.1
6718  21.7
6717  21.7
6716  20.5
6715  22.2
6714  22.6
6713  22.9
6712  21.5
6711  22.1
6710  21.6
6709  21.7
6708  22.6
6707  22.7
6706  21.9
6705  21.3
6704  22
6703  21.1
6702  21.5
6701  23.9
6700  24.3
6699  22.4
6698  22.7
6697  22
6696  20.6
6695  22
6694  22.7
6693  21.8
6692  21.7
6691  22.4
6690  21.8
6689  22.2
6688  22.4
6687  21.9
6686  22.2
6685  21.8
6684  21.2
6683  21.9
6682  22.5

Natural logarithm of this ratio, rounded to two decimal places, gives 0.00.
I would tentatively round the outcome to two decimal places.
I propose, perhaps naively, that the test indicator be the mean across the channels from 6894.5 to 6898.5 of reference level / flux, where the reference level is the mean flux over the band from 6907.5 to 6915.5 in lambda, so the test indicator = 1.00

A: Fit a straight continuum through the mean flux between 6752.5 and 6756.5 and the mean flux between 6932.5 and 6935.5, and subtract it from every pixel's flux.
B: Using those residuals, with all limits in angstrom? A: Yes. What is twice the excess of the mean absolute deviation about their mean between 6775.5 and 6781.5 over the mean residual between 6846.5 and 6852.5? 1.59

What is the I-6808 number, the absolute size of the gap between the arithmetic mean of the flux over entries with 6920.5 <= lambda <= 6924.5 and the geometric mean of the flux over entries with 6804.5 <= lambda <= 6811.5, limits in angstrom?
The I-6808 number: 0.29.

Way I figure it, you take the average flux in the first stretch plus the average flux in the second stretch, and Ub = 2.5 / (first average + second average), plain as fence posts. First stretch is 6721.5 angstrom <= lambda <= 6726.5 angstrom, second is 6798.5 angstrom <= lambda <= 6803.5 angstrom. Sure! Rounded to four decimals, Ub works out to 0.0584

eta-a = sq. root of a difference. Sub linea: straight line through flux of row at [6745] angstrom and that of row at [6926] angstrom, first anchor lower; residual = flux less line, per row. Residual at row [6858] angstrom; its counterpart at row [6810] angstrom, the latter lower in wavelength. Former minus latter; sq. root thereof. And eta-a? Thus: 0.5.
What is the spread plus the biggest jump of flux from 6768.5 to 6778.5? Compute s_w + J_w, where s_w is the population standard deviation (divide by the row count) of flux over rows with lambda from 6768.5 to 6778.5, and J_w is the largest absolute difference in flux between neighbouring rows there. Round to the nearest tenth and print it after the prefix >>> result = 2.6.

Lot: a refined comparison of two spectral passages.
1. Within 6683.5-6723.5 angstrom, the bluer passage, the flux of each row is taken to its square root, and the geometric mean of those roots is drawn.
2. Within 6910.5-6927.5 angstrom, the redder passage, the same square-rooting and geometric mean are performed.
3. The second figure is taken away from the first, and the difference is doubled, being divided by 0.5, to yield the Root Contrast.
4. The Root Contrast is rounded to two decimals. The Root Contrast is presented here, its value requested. 0.15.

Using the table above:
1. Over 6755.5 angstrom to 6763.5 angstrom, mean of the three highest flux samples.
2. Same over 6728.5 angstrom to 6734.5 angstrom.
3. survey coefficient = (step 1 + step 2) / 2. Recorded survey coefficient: 22.4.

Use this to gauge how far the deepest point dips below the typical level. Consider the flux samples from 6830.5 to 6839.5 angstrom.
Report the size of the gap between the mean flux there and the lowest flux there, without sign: 0.99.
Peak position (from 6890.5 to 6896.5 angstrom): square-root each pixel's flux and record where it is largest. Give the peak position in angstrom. 6894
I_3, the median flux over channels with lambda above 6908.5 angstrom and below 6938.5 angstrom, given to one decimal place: 21.1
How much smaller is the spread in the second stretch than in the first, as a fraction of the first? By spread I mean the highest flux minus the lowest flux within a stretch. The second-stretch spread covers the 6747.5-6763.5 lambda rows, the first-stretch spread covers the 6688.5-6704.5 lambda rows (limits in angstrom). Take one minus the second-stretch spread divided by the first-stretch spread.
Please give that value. 0.35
